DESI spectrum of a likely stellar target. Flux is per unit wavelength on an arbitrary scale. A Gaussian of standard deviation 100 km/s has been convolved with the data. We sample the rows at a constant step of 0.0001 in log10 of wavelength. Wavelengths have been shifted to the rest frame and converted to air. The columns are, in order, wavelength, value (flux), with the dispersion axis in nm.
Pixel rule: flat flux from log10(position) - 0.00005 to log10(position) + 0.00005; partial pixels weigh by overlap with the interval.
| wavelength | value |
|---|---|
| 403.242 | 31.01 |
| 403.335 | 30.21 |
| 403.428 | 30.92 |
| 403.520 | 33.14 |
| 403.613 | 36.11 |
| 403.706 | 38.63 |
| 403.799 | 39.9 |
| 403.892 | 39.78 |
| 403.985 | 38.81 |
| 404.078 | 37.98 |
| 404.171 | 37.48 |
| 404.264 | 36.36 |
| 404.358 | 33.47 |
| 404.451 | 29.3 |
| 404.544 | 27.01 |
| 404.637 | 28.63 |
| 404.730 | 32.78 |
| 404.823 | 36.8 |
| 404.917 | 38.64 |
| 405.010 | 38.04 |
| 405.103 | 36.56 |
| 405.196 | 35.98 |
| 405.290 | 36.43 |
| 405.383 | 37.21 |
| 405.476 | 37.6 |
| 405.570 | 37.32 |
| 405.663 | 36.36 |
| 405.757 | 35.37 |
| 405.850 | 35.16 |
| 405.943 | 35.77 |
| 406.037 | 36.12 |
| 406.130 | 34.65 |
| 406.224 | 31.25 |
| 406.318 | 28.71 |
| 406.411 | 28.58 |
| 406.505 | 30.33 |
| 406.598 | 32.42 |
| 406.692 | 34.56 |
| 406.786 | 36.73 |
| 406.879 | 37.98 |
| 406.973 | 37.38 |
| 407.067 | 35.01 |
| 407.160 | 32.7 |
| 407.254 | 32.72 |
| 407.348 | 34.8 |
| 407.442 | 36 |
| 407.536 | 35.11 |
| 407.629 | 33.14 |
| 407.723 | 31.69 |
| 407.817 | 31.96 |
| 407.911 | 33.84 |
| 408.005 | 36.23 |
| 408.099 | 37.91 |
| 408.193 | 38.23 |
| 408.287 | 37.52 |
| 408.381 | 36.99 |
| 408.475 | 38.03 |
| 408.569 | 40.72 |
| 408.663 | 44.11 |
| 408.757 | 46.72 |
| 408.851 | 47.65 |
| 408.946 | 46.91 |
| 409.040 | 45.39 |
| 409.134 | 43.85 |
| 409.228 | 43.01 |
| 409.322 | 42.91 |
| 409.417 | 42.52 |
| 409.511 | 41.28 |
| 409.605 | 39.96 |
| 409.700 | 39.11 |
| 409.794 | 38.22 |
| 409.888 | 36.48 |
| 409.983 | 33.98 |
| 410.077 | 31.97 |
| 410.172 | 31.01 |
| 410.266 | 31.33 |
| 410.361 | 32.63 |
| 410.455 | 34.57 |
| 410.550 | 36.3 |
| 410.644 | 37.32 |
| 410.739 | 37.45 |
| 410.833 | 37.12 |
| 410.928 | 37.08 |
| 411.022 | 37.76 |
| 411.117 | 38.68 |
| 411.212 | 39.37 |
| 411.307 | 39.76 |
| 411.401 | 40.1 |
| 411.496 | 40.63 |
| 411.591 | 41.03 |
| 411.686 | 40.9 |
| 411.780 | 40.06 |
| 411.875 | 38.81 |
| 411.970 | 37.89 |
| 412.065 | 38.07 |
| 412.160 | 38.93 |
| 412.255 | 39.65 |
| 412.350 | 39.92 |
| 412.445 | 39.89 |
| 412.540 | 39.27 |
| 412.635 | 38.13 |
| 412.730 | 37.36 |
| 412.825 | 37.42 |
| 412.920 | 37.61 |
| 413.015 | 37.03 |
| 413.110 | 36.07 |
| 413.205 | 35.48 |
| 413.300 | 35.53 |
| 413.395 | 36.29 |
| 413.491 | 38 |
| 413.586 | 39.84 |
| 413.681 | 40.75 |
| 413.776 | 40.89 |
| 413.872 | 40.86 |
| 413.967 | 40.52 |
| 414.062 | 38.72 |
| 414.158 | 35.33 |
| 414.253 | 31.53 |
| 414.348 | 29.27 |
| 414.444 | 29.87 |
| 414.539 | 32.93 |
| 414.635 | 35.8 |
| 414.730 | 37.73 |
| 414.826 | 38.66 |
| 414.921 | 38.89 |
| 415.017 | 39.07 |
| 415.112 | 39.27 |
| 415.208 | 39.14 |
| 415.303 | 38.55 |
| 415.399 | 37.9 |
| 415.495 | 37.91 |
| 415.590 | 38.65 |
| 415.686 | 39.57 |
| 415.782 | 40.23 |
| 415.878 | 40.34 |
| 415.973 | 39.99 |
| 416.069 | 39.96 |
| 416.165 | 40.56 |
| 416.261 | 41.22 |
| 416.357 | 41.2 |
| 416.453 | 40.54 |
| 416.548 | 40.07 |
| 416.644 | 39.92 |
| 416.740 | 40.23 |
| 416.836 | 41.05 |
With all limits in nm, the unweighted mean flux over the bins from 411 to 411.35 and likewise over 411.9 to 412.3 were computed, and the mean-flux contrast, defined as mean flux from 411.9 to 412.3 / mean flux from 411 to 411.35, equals 0.99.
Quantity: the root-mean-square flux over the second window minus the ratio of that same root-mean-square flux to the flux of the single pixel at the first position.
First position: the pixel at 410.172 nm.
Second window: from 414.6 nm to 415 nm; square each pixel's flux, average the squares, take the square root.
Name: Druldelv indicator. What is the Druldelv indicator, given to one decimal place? 36.6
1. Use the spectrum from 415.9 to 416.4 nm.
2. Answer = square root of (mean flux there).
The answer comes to 6.37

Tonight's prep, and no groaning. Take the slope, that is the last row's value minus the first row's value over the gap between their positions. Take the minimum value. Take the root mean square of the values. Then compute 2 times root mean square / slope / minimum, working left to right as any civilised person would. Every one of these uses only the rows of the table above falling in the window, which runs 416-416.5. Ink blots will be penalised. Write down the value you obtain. 1.35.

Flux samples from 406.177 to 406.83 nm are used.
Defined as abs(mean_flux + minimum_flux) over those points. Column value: 60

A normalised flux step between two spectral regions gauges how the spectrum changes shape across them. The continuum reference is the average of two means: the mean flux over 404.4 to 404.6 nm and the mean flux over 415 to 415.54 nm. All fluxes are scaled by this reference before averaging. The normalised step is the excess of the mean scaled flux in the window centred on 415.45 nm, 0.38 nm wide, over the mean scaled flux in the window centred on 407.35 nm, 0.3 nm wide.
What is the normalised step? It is 0.11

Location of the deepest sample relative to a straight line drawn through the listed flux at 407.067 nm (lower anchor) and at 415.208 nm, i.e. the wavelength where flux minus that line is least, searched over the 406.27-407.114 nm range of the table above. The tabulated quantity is 406.411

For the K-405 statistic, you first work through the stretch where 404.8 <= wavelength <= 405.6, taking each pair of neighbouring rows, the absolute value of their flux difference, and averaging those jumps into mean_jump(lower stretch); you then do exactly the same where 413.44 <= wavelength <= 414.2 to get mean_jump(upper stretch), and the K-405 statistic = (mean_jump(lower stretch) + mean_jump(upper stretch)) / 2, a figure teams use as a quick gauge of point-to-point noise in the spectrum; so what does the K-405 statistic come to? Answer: 1.00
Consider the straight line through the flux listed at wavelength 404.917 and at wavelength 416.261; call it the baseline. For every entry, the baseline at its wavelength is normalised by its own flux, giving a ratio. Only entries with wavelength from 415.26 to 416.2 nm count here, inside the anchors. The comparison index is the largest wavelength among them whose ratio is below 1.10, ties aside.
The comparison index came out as 416.165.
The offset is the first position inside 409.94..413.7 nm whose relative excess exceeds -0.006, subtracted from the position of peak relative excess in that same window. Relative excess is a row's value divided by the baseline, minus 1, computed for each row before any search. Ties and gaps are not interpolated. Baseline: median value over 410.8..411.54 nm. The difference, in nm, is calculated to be 0.38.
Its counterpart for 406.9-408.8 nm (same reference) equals 0.19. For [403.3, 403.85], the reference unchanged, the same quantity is 0.00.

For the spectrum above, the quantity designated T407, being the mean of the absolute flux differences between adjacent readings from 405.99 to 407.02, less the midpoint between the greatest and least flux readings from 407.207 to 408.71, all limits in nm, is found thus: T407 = -36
